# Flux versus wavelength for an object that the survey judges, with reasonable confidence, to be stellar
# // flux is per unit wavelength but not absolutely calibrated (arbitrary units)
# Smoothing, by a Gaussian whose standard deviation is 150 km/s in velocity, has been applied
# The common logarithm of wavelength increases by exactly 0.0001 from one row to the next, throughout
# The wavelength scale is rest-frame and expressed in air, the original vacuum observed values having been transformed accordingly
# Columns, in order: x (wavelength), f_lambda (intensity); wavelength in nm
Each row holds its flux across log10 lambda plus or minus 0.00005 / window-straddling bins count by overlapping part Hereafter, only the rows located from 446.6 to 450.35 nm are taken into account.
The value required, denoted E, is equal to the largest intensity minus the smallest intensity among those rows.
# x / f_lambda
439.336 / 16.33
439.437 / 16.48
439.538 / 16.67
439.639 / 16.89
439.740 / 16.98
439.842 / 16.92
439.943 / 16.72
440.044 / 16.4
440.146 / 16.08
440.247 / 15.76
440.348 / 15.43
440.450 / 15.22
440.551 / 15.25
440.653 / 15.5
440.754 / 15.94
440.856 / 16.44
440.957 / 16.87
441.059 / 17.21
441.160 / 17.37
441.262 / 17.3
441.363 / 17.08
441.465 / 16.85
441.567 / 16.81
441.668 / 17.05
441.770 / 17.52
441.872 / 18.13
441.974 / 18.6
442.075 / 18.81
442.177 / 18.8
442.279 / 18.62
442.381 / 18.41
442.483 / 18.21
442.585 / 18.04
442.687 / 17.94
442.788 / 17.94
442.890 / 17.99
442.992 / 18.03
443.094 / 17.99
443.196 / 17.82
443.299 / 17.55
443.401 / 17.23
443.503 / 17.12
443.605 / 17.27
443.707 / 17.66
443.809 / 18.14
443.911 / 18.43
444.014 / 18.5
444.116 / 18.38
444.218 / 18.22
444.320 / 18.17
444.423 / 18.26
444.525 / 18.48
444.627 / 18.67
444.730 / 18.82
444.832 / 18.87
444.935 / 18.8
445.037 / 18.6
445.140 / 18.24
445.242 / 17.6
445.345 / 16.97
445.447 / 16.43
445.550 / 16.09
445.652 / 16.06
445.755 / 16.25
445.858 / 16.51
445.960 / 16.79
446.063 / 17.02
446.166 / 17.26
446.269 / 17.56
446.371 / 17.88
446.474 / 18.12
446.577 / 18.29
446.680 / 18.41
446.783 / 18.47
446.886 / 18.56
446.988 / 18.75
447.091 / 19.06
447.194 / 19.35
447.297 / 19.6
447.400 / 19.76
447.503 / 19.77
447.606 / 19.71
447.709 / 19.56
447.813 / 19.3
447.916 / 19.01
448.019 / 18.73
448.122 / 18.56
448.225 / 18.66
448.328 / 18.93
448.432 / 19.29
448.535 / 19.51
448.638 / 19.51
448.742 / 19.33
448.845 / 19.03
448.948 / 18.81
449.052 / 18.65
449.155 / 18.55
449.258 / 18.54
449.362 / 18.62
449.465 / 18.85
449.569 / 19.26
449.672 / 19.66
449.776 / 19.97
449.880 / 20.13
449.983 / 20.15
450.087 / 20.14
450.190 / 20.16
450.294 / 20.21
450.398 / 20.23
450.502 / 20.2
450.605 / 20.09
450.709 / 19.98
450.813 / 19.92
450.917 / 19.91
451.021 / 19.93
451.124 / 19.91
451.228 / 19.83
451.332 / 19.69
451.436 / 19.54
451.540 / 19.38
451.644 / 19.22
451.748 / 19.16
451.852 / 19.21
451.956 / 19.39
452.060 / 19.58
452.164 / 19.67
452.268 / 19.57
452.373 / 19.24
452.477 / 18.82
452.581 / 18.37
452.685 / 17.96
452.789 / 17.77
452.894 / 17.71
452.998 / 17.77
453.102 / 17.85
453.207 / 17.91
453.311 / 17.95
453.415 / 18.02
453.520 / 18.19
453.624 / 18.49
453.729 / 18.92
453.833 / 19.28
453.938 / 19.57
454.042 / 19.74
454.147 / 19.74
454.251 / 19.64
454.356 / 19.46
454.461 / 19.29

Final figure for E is 1.8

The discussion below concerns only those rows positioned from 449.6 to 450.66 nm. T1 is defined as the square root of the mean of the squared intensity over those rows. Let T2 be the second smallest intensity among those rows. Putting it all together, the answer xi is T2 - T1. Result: -0.12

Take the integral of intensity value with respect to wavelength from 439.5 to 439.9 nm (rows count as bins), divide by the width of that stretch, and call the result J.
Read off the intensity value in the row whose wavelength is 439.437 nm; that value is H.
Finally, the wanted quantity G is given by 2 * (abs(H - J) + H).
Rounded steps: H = 16.48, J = 16.9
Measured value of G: 33.7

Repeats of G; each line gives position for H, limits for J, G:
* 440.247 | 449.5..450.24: 39.8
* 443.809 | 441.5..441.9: 38.0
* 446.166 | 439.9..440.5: 37.2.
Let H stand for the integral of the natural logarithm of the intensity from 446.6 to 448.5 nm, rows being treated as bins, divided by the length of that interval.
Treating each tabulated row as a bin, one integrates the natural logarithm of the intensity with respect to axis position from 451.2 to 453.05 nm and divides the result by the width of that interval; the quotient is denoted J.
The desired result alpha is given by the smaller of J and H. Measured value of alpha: 2.94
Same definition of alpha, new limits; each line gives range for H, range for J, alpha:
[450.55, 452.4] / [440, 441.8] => 2.80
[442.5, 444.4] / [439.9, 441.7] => 2.80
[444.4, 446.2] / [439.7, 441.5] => 2.80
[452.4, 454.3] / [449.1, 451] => 2.92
